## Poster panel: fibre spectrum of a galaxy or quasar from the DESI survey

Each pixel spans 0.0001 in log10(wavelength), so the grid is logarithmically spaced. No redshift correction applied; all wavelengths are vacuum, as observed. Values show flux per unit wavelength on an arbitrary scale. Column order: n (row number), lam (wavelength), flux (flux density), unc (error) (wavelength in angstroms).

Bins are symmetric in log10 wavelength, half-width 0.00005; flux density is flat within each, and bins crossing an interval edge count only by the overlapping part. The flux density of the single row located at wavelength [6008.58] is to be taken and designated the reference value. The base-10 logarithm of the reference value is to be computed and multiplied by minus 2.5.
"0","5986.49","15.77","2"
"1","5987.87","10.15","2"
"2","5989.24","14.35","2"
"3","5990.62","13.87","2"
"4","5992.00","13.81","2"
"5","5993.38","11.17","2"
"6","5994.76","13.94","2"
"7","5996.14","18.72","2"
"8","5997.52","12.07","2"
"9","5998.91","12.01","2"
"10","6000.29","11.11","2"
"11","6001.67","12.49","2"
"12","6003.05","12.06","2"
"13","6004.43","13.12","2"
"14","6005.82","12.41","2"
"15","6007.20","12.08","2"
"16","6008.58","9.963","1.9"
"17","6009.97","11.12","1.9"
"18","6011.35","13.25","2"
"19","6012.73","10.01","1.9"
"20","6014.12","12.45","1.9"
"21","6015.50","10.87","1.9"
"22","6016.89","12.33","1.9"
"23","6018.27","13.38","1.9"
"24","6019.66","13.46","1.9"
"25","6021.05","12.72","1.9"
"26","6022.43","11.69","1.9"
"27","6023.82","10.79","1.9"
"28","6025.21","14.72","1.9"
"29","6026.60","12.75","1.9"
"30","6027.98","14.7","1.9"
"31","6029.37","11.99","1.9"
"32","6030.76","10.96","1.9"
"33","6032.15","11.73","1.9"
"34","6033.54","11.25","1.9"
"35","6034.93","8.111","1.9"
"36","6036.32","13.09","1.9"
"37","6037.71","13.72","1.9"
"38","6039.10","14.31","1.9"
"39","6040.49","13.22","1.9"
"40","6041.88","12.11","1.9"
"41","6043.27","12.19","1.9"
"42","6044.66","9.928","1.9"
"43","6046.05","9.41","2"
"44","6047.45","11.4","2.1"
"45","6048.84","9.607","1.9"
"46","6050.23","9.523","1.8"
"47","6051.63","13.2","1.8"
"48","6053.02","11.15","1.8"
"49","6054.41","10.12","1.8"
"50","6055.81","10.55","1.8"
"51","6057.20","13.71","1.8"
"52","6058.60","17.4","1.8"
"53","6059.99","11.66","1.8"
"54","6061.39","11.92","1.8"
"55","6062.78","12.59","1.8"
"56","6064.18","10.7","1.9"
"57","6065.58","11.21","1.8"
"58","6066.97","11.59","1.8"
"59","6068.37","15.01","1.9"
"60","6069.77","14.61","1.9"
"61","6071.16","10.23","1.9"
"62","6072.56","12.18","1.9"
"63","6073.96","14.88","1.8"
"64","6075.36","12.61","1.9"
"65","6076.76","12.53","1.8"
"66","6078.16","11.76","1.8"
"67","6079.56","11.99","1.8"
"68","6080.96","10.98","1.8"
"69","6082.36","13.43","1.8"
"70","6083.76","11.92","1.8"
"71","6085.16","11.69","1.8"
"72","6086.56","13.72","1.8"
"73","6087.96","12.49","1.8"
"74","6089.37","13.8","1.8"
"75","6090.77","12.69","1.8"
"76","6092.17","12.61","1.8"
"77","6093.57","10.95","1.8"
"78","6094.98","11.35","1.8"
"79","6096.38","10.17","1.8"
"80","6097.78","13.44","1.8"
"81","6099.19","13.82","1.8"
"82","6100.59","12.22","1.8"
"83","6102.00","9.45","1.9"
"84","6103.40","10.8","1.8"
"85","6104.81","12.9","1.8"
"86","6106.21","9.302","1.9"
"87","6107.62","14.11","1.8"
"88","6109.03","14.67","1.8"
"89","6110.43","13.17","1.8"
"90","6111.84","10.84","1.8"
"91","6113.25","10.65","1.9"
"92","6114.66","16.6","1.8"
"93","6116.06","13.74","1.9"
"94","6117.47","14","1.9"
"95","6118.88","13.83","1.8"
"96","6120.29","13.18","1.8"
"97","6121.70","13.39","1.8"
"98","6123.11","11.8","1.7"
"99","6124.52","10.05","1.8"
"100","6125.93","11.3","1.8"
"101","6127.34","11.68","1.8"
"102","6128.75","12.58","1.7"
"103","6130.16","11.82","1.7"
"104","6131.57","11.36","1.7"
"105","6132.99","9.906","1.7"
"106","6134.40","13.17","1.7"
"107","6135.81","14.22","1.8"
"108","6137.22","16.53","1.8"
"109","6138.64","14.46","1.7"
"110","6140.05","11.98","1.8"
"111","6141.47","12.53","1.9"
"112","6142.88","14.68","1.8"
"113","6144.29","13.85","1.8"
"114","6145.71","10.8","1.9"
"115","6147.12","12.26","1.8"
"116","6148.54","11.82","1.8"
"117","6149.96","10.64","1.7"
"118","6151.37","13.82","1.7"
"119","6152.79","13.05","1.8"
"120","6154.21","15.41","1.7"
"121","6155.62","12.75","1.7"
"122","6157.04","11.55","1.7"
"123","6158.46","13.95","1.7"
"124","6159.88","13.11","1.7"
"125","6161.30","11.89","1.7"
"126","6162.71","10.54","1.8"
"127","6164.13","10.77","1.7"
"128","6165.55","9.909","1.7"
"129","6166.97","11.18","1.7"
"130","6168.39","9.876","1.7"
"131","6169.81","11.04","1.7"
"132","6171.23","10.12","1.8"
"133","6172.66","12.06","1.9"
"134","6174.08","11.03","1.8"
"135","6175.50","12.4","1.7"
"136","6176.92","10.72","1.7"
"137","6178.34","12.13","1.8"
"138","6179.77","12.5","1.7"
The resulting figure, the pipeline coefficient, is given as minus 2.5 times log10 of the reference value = -2.50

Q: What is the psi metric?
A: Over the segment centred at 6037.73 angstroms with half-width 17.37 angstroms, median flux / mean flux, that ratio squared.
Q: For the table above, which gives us 0.99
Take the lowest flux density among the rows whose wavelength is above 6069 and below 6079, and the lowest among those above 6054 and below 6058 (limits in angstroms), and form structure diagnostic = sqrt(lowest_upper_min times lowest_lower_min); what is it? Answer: 10.2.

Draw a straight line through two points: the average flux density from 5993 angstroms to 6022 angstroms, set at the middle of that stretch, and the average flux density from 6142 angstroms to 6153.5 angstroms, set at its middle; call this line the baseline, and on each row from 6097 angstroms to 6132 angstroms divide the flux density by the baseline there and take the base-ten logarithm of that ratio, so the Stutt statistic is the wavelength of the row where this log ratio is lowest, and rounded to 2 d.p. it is 6106.21 angstroms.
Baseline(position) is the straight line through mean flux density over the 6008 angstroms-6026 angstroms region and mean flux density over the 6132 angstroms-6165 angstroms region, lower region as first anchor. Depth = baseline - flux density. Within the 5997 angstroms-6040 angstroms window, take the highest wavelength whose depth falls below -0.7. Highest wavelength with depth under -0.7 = 6039.10 angstroms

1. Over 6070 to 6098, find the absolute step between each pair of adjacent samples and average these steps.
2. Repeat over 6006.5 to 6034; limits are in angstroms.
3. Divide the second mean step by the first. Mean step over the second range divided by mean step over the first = 1.21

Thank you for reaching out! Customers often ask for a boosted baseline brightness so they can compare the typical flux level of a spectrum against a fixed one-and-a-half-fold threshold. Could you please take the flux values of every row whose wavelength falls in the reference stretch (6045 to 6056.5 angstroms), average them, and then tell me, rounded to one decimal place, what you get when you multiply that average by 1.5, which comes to 15.9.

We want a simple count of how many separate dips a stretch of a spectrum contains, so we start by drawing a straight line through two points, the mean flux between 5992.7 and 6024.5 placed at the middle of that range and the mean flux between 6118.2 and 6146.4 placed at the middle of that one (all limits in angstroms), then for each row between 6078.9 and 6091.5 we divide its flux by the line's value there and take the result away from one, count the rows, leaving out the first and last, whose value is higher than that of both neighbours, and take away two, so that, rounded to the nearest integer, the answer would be 1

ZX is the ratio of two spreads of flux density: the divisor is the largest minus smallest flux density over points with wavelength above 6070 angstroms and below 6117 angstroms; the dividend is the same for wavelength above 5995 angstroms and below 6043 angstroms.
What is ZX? 1.5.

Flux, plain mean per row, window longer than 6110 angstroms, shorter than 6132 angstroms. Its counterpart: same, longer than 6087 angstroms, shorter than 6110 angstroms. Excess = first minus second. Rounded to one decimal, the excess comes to 0.3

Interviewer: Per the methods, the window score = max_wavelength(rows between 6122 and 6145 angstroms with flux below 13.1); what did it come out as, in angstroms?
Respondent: 6141.47 angstroms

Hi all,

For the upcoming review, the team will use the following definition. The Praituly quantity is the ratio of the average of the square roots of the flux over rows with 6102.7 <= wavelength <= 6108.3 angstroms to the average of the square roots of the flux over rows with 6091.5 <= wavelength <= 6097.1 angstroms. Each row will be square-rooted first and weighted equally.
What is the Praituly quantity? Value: 1.02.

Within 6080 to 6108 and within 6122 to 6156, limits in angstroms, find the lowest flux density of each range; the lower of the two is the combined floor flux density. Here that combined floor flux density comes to 9.3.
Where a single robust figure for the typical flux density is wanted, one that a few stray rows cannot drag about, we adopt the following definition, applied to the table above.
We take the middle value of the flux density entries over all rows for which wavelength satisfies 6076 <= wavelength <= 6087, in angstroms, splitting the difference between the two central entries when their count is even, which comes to 12.0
